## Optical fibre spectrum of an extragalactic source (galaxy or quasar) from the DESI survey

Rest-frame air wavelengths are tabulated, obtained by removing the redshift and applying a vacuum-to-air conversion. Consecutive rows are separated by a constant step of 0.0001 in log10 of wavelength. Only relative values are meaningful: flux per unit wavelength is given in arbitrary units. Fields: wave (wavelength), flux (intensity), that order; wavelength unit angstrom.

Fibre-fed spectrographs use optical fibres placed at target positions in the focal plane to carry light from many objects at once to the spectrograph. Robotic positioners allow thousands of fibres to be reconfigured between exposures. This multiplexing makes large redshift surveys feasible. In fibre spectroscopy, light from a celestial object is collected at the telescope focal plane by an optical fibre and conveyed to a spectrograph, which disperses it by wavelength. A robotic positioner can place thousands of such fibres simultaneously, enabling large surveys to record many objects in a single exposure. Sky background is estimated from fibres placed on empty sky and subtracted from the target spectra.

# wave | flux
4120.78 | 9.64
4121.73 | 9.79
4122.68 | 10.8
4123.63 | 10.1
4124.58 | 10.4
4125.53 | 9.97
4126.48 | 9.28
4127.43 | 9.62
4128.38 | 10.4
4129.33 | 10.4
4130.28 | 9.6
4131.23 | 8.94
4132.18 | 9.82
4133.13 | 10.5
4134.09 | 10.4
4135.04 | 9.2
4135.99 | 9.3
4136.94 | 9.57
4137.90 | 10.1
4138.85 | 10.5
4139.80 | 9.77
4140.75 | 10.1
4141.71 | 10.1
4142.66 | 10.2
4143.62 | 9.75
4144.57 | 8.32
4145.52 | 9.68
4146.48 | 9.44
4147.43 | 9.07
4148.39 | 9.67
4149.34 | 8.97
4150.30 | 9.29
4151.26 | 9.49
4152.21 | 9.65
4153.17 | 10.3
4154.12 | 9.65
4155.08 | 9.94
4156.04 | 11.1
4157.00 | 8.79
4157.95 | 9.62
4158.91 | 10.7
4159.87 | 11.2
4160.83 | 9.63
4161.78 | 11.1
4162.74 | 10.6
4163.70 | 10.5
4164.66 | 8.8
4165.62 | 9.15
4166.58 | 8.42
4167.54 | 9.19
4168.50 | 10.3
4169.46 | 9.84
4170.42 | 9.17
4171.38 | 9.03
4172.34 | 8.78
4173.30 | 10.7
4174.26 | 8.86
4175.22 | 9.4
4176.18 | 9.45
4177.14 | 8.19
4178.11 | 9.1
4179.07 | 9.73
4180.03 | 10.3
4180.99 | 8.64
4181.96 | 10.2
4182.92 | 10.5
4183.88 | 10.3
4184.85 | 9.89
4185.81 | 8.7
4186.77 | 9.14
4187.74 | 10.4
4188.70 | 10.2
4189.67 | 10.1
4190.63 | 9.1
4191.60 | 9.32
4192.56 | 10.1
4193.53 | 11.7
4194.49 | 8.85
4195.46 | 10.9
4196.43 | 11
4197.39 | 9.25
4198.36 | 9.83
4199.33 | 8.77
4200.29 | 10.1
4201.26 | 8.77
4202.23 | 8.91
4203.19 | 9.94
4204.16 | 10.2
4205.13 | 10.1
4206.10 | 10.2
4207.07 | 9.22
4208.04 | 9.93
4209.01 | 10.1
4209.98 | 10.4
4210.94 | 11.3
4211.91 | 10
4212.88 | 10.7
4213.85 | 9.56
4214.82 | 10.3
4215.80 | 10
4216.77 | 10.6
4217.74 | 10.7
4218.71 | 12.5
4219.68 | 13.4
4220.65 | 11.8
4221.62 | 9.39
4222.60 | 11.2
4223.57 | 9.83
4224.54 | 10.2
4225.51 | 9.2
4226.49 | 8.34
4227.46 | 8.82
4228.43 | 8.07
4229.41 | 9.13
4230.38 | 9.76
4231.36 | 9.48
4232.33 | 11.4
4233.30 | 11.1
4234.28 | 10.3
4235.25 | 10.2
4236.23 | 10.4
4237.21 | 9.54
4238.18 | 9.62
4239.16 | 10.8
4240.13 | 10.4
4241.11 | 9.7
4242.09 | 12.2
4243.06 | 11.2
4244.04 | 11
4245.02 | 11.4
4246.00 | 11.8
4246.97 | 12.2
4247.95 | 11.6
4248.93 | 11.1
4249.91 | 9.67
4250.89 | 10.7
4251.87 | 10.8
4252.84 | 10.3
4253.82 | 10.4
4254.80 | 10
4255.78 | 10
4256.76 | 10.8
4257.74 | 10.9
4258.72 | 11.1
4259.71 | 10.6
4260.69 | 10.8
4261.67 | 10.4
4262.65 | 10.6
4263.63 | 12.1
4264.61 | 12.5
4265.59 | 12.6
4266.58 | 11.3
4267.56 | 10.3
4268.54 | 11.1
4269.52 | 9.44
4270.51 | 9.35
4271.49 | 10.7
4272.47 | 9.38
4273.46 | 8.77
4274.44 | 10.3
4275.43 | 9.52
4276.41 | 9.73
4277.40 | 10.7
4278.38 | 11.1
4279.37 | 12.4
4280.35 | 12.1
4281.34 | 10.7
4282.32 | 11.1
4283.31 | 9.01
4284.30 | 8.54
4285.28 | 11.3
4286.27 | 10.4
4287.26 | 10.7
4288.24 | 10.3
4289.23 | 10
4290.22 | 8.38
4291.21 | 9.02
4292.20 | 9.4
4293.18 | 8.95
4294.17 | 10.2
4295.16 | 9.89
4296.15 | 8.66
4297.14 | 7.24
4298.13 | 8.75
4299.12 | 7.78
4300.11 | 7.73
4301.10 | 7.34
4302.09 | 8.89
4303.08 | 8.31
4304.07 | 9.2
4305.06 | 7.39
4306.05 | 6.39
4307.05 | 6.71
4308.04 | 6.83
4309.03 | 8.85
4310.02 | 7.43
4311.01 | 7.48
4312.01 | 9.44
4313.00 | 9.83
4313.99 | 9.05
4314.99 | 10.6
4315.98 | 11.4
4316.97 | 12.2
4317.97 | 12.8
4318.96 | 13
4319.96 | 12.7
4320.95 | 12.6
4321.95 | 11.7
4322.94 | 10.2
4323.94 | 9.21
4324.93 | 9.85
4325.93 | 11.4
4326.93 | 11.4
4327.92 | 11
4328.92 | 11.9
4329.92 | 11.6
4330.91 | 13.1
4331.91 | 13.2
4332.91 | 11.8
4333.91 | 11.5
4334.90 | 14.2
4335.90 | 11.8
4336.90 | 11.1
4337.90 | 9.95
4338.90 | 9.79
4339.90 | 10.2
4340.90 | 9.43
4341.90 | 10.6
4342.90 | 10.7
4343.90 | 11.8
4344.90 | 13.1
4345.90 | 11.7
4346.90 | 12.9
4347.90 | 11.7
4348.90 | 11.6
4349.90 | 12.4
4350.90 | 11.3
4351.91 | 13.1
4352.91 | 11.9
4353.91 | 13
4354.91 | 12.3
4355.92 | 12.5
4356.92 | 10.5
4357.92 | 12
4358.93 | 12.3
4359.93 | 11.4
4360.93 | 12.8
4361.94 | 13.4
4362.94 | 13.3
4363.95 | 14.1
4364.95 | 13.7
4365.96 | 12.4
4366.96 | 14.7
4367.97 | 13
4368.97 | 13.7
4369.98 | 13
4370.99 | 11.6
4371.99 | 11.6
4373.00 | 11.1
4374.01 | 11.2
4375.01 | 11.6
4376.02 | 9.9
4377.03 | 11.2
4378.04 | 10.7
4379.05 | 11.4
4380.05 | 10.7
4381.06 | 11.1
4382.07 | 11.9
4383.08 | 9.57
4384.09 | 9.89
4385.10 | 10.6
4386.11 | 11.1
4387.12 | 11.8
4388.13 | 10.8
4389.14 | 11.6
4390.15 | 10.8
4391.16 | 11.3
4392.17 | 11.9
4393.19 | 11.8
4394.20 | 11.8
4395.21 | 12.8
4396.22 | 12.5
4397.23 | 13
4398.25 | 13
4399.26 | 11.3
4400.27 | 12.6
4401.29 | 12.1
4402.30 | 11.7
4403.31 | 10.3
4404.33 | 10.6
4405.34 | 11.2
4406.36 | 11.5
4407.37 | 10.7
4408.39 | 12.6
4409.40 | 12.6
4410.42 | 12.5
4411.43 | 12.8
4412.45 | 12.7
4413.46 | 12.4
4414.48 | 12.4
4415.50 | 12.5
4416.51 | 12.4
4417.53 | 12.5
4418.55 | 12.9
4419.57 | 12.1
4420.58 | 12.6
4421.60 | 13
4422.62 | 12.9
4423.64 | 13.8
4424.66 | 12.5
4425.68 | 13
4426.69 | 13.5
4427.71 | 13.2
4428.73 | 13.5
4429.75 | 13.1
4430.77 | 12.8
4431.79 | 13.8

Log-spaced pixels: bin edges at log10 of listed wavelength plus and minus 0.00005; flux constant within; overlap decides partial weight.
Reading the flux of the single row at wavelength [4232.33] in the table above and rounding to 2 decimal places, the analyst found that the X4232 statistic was 11.40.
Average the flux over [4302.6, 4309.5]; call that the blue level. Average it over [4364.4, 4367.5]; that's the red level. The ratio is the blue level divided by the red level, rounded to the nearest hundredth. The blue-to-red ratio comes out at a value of 0.56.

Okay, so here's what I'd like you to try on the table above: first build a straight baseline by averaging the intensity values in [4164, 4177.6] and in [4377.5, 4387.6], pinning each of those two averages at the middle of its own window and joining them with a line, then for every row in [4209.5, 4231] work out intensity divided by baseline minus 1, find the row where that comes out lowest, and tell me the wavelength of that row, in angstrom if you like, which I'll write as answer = 4228.43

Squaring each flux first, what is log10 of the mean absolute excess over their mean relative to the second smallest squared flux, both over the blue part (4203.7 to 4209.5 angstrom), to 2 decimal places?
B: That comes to -1.30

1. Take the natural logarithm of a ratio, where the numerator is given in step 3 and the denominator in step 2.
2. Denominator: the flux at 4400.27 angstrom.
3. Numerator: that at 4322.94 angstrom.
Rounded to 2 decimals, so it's -0.21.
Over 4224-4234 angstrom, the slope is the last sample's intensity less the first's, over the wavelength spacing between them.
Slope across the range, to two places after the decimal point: 0.10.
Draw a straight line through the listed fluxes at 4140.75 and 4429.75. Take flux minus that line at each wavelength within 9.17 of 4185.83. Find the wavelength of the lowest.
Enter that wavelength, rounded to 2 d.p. 4177.14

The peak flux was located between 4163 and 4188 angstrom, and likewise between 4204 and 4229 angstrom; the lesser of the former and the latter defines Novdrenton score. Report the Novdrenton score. 10.7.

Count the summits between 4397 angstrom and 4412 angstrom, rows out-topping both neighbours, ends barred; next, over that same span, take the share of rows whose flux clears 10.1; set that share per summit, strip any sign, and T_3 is 0.5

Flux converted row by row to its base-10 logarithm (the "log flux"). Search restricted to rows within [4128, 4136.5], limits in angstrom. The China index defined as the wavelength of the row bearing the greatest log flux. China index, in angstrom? 4133.13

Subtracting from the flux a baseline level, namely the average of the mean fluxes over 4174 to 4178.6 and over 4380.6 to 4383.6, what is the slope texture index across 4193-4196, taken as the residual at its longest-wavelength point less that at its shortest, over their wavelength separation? -0.4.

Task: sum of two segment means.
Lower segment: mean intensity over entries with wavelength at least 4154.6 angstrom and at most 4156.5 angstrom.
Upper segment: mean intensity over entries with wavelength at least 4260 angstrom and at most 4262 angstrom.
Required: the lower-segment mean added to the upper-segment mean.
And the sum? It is 21.1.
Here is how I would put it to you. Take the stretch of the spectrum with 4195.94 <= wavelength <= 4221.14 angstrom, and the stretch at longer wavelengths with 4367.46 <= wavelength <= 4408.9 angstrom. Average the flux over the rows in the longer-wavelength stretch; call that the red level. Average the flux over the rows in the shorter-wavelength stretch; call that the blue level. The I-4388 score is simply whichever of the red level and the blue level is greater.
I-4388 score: 11.5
